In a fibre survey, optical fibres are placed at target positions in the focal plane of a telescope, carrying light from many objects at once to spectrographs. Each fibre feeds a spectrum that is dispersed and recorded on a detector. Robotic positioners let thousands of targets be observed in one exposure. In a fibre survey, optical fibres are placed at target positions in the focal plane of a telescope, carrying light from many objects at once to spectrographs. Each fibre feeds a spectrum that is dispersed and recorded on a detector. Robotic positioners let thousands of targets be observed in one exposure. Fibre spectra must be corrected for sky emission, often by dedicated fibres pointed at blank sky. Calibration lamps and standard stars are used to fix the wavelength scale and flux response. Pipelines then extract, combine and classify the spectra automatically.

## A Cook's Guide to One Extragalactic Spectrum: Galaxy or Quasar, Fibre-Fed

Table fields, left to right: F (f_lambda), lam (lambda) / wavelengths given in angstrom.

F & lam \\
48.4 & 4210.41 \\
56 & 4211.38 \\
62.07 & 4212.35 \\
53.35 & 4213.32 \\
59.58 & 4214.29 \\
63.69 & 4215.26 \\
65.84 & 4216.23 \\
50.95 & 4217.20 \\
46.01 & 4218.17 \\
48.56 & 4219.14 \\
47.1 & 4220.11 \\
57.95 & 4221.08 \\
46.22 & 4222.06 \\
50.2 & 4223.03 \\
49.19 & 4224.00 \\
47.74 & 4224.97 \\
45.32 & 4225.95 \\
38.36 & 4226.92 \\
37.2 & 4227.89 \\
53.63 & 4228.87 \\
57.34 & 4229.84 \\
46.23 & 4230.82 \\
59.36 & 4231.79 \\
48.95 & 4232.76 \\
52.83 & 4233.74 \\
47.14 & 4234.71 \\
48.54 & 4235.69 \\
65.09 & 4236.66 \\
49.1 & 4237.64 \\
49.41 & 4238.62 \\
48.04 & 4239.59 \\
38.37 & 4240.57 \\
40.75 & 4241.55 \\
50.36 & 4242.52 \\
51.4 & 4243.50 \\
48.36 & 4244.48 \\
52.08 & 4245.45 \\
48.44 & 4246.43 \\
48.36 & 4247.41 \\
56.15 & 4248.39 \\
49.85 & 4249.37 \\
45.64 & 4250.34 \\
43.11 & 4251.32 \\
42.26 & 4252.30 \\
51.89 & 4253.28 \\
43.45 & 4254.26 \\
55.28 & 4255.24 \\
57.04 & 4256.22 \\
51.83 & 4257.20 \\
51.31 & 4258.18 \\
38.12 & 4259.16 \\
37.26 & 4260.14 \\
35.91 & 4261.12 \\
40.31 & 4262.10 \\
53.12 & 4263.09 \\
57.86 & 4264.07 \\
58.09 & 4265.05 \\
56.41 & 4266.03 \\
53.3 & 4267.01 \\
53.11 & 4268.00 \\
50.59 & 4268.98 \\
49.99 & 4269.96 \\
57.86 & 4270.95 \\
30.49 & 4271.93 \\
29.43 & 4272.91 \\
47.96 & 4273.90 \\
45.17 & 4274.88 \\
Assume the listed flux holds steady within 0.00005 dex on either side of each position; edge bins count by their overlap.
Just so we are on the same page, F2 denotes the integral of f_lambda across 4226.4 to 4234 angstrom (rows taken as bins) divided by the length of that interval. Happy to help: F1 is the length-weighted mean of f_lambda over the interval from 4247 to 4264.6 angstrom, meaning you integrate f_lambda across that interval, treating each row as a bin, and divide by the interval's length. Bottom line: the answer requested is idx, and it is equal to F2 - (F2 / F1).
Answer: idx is 48.1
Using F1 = 47.7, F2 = 49.1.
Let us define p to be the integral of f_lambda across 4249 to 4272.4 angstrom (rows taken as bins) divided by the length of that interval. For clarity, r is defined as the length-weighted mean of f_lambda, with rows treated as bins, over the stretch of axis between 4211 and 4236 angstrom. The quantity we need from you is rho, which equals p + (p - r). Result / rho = 46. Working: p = 48.5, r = 51.5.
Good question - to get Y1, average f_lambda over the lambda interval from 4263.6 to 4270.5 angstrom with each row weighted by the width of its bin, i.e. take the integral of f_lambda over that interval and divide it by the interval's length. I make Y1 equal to 54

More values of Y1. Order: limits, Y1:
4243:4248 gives 50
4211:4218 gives 58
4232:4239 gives 52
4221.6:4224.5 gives 49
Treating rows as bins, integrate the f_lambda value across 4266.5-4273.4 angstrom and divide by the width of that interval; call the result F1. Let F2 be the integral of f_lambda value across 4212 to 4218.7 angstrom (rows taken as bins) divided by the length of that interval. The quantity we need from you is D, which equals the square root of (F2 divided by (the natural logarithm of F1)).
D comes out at 3.86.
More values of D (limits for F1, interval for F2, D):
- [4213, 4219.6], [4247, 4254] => 3.46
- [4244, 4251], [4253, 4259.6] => 3.57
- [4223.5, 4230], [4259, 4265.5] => 3.47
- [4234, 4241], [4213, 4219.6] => 3.77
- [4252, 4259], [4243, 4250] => 3.59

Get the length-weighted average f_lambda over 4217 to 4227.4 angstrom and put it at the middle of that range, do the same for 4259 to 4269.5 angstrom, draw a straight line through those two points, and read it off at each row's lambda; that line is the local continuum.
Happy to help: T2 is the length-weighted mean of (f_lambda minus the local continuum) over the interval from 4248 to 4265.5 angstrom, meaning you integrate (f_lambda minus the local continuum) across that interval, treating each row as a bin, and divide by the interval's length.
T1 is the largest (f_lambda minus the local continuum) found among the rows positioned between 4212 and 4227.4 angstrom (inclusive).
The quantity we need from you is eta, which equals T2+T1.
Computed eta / 17.6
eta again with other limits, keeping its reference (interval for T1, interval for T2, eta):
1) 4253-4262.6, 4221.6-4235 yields 8.9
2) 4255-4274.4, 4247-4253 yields 8.3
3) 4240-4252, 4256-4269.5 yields 8.2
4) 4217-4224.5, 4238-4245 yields 8.5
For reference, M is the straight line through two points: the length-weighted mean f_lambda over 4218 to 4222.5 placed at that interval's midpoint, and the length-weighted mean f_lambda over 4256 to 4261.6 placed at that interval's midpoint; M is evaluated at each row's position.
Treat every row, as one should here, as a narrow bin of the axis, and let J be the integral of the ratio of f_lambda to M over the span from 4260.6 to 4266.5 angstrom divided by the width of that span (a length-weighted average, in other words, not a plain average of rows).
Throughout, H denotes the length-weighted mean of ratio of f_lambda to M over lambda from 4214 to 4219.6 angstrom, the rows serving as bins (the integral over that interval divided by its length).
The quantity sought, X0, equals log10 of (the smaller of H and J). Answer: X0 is 0.049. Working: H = 1.12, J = 1.14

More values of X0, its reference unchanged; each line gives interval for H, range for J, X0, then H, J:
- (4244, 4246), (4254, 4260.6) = 0.028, 1.08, 1.07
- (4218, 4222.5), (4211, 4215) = 0.000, 1.00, 1.16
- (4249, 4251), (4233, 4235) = 0.015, 1.04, 1.05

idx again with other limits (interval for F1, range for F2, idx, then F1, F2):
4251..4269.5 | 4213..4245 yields 49.3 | 49.0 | 50.4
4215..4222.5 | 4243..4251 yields 49.0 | 53.0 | 49.9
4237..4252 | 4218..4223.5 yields 48.5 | 48.0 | 49.5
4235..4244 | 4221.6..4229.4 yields 45.1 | 48.9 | 46.1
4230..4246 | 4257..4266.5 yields 46.9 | 49.9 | 47.9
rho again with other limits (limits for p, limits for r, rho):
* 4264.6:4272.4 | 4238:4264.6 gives 55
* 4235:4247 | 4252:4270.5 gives 49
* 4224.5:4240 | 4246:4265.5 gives 51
